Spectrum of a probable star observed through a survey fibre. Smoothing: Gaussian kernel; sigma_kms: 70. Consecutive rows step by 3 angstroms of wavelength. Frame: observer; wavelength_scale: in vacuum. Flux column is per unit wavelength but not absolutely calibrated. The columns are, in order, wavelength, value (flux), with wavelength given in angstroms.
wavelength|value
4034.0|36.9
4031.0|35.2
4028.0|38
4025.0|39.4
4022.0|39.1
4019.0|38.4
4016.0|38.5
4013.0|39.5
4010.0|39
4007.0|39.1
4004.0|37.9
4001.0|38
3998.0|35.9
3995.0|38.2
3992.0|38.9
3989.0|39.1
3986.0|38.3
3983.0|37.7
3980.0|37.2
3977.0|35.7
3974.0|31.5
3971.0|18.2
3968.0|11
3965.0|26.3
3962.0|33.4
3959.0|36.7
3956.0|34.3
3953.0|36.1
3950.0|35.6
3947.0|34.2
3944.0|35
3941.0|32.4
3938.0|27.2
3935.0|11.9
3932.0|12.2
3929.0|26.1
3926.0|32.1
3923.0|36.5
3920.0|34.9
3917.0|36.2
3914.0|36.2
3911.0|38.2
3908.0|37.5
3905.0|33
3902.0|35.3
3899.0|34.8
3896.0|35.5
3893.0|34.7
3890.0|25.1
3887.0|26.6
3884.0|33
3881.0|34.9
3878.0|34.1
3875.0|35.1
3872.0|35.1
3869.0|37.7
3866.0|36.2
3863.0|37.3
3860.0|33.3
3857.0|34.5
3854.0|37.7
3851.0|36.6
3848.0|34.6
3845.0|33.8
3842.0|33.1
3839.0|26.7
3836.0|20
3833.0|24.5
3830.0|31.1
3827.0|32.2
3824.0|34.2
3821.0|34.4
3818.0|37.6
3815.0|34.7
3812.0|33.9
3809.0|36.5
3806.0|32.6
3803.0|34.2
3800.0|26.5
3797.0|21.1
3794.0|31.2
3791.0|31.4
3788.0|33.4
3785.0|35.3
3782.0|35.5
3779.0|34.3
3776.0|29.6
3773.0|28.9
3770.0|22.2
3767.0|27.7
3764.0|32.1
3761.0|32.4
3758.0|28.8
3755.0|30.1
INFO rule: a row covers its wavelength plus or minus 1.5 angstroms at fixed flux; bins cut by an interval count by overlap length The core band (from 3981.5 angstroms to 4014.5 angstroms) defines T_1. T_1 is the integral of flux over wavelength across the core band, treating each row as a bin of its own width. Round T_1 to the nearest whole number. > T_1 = 1265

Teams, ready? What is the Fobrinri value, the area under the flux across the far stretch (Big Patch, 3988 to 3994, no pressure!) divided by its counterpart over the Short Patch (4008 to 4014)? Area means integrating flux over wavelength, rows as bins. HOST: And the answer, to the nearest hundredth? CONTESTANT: 0.99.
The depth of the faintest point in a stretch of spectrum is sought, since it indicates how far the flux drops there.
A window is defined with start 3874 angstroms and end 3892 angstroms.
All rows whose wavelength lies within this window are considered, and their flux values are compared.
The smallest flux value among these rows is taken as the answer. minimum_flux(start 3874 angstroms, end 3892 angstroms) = 25.1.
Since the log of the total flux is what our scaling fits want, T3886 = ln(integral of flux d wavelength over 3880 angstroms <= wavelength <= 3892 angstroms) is 5.88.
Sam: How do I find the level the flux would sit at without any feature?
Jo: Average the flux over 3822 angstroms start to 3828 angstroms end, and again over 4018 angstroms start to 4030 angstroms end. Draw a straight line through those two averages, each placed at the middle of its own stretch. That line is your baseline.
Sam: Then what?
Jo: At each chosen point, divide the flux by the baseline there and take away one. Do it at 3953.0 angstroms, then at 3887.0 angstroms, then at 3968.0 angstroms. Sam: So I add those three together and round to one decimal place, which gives -1.0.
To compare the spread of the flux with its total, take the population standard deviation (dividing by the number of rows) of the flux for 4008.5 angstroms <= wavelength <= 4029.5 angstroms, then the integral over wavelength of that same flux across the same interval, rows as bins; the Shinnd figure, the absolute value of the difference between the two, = 815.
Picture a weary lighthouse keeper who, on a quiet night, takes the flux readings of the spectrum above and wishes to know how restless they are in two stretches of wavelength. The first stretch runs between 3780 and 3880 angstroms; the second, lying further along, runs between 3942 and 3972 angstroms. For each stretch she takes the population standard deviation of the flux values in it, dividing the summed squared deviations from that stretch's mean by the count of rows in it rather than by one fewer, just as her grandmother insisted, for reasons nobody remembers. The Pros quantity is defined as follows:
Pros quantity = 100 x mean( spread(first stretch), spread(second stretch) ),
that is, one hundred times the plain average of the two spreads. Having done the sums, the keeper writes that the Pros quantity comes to 637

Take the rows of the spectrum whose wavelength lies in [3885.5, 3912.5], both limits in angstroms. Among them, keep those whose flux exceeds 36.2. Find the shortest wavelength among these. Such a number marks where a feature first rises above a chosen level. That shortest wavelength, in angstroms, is 3908.0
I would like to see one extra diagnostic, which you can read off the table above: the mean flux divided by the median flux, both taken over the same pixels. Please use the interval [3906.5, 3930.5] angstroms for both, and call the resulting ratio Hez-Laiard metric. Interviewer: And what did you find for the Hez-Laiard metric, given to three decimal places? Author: 0.959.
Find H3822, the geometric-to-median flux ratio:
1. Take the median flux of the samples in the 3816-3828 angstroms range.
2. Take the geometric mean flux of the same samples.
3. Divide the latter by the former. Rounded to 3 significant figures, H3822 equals 1.01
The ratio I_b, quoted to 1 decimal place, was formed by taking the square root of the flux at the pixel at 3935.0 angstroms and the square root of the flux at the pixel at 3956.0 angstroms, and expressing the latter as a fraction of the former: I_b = 1.7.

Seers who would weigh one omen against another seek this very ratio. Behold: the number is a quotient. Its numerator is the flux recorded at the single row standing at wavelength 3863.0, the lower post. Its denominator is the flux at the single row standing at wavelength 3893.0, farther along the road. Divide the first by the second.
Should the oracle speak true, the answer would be 1.07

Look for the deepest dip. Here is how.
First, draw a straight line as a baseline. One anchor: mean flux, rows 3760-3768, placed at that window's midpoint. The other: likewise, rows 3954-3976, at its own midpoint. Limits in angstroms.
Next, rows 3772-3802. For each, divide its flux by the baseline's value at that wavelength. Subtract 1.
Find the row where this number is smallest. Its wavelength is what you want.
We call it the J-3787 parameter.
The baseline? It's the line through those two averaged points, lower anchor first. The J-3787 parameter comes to 3797.0 angstroms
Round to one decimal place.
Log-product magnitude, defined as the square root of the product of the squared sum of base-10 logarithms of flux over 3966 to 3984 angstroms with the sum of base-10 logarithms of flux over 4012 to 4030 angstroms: 26.2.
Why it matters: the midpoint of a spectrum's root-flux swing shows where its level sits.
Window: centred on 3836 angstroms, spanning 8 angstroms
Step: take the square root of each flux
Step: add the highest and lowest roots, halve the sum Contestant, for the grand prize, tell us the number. 4.8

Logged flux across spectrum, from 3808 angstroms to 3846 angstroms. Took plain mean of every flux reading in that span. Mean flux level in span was 31.7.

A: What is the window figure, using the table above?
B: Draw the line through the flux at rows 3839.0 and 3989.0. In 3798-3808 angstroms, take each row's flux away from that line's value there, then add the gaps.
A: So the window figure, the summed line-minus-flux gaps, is -22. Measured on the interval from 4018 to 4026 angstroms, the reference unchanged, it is 9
